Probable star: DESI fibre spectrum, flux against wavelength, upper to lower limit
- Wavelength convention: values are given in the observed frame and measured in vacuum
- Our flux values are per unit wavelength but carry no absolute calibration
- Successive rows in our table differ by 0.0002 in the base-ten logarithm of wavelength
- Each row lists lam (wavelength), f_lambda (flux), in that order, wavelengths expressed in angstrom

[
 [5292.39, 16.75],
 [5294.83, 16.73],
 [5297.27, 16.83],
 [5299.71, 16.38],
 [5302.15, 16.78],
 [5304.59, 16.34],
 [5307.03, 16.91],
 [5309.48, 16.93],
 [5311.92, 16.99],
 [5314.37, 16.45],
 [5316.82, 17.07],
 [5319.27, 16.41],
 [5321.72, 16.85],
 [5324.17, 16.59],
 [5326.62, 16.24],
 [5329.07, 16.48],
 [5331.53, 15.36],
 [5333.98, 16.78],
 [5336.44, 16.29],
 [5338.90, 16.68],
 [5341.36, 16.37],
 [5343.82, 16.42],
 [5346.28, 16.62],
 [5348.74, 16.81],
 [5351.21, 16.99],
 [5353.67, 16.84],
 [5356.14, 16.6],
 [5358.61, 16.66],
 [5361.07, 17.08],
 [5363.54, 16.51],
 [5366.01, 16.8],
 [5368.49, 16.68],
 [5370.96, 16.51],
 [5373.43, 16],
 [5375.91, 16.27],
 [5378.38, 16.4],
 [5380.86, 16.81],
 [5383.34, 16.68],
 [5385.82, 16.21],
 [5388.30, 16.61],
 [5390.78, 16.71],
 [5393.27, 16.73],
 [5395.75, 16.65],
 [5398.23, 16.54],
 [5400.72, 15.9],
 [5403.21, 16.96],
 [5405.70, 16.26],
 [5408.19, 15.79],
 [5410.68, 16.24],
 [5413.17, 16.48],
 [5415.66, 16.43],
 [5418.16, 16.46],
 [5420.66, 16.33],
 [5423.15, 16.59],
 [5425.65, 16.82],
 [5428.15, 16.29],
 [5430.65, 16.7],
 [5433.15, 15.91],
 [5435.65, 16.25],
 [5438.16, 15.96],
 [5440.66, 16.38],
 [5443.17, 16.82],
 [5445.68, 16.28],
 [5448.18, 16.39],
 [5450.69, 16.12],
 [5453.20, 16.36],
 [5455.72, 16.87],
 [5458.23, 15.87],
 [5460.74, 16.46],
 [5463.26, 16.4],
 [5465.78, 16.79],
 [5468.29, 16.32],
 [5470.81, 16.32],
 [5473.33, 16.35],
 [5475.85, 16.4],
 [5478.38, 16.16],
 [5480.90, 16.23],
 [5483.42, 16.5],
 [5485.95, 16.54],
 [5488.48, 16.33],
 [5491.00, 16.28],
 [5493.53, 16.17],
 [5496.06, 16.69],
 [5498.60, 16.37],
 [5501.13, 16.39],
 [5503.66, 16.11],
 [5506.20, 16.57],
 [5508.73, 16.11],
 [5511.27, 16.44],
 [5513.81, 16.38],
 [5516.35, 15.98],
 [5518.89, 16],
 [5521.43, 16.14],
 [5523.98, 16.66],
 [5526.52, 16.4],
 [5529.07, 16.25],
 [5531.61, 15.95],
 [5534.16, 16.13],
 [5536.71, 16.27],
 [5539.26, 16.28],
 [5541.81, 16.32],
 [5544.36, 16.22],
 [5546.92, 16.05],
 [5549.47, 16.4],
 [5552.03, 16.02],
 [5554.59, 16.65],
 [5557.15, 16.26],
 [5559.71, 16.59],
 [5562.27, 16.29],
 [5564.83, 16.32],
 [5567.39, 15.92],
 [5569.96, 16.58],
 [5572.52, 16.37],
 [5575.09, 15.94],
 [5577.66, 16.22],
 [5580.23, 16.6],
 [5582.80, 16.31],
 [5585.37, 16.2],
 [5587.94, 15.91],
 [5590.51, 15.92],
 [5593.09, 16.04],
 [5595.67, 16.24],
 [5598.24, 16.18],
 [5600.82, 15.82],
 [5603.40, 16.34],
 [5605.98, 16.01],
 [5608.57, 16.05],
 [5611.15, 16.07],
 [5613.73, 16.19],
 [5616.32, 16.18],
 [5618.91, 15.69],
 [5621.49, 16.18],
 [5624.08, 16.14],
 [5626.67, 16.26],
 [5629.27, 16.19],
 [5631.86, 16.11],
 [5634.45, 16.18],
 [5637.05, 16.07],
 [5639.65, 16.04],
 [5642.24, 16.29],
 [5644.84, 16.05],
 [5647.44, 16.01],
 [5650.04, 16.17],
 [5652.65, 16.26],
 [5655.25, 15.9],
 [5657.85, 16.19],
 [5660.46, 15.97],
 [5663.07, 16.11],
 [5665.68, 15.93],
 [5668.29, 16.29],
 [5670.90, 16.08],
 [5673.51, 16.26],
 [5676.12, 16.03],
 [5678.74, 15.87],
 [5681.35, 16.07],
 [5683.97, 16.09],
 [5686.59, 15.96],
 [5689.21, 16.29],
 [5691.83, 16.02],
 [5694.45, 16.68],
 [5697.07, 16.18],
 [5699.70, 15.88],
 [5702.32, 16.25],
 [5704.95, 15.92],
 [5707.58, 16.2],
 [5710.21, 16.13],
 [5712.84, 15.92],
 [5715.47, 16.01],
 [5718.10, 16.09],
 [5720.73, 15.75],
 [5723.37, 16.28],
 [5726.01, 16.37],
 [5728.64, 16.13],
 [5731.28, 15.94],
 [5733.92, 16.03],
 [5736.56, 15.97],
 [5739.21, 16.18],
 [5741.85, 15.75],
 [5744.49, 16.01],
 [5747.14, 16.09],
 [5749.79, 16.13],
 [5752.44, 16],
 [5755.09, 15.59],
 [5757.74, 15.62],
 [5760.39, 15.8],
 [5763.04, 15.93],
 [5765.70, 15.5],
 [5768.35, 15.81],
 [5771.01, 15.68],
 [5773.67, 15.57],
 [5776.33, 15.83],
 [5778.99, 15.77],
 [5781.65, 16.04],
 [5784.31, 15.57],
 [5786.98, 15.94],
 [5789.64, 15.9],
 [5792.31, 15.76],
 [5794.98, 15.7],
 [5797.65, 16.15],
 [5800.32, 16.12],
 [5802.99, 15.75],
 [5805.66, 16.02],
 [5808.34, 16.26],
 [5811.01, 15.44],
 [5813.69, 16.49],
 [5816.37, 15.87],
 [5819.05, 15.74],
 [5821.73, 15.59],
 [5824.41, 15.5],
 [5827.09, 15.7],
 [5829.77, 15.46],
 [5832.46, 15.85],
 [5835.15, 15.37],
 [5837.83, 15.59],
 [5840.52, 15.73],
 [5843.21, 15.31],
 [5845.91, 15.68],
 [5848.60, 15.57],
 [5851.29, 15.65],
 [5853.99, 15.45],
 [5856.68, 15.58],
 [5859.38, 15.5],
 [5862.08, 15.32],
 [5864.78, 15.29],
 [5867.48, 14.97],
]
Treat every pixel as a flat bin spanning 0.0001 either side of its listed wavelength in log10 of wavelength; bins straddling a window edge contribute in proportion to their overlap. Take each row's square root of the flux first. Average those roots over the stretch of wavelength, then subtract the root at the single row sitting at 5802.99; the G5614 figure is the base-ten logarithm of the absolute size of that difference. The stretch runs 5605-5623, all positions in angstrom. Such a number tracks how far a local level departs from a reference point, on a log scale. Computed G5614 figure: -1.42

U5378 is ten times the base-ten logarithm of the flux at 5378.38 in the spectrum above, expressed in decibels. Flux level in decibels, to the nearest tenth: 12.1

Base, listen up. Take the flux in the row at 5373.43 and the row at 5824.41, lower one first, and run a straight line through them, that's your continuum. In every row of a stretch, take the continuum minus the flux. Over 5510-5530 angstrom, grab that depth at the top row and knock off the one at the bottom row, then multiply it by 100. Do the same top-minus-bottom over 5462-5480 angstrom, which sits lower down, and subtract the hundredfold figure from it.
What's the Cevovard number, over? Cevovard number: -17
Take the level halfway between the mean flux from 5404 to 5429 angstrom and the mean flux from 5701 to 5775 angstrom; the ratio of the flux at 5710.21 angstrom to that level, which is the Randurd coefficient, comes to 1.00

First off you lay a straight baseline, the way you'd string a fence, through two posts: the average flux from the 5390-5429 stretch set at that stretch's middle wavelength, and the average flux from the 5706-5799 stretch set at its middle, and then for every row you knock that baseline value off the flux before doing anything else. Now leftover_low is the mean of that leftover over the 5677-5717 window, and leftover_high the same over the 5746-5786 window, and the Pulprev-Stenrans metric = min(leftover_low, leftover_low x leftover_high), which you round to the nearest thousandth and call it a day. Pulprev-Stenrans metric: -0.010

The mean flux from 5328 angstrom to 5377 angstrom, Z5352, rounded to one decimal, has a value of 16.5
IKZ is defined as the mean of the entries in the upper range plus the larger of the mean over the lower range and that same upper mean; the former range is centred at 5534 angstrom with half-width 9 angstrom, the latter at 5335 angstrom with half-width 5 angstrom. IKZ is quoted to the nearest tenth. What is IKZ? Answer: 32.5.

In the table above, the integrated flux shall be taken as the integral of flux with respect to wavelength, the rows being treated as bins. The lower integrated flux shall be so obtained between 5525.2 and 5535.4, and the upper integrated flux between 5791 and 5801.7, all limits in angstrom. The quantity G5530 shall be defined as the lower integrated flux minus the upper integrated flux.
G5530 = -5.3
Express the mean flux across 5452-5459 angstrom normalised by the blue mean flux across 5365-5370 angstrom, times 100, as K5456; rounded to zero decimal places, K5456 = 98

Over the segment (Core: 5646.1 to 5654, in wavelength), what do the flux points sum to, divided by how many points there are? 16.1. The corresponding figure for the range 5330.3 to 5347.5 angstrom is 16.4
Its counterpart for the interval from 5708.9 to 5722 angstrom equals 16.0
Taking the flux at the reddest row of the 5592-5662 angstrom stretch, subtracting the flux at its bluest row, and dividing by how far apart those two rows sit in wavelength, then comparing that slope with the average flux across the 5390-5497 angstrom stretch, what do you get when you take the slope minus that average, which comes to -16.4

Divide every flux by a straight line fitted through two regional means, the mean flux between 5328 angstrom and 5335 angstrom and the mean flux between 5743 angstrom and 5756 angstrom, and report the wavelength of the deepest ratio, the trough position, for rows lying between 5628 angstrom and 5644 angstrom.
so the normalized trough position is 5639.65 angstrom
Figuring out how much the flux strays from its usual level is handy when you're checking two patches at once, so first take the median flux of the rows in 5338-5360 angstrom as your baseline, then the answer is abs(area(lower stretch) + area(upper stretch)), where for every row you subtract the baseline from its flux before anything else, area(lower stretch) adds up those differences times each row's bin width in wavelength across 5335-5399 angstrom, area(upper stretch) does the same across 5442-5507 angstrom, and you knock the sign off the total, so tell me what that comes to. 22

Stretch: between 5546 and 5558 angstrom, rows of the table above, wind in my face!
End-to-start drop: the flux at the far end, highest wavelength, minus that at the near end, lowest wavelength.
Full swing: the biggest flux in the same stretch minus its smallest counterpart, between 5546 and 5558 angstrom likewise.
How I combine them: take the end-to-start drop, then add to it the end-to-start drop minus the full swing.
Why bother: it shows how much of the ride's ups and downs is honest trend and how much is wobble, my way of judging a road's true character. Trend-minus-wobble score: -0.2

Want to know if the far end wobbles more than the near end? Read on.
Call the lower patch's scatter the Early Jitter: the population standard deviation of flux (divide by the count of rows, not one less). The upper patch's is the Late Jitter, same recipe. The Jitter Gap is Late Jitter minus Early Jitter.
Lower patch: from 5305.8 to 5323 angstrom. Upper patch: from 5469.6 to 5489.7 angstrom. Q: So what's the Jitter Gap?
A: -0.12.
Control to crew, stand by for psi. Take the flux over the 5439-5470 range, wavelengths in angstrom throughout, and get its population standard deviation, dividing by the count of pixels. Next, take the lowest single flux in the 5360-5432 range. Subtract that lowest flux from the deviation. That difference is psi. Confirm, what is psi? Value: -15.5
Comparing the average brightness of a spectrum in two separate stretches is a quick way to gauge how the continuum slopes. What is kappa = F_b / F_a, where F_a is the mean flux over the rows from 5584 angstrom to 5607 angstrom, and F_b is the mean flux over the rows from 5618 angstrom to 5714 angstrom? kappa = 1.002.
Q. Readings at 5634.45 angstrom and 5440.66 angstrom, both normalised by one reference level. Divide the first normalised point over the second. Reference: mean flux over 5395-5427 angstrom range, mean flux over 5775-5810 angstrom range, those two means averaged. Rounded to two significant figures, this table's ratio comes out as 0.99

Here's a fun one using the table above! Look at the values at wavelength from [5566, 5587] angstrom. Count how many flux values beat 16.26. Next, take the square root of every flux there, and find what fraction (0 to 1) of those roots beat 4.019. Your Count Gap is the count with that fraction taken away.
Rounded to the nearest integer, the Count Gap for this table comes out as 3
